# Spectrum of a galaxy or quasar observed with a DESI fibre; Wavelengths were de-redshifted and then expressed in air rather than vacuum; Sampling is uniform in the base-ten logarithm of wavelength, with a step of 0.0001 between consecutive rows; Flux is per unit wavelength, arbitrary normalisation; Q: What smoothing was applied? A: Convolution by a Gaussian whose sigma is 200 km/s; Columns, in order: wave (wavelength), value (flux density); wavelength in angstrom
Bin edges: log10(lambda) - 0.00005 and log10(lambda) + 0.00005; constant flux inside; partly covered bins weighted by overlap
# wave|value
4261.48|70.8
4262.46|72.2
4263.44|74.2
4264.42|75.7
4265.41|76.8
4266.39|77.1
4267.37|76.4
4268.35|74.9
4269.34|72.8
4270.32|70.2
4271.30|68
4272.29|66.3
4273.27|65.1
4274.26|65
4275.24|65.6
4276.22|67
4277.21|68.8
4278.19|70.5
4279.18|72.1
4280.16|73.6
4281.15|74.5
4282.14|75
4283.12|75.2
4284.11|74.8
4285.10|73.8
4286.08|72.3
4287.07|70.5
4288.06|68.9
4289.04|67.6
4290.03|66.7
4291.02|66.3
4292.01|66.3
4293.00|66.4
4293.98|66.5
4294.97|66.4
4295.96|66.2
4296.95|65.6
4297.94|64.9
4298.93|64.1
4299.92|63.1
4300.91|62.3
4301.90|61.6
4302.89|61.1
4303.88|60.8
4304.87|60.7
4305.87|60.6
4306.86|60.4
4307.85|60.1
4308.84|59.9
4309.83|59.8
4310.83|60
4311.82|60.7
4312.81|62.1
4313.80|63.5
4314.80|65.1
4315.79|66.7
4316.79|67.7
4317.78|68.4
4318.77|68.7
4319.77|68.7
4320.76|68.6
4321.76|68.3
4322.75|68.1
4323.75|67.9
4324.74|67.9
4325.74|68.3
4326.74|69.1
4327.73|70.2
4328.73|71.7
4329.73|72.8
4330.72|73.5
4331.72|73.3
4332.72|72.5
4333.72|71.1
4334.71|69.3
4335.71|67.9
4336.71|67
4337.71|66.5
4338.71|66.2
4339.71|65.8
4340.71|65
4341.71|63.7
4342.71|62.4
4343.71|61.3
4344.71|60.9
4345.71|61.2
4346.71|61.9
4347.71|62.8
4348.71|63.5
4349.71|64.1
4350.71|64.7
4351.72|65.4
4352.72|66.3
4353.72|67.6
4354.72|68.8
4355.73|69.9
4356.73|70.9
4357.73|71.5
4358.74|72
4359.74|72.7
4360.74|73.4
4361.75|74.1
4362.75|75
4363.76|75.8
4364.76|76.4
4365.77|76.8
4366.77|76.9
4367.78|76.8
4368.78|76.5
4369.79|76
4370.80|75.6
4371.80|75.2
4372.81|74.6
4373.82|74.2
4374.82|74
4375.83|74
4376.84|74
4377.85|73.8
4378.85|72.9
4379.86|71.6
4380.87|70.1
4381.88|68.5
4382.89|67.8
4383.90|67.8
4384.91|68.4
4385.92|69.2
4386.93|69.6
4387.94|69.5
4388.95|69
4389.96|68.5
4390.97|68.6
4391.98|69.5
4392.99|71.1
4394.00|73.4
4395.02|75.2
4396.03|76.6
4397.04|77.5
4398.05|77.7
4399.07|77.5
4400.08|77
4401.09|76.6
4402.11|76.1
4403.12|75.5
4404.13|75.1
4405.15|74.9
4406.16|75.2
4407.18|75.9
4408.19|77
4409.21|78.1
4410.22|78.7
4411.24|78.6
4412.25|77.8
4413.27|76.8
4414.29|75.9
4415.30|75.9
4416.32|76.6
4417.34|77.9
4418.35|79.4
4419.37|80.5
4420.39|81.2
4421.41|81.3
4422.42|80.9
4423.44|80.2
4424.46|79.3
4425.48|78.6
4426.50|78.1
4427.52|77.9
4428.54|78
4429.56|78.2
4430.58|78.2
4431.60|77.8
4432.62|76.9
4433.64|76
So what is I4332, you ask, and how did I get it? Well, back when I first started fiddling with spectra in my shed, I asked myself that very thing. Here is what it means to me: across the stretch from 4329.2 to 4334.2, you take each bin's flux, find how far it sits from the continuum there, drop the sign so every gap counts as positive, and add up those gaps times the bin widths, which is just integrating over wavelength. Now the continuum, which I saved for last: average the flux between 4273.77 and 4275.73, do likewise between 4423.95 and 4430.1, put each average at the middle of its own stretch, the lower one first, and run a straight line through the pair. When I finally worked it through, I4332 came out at 12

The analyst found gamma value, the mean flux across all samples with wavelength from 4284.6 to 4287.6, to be 72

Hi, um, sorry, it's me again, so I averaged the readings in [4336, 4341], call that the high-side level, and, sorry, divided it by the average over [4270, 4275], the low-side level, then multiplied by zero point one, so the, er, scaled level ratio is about 0.099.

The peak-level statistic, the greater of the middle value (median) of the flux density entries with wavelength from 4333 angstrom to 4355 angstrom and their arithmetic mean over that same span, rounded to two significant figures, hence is 65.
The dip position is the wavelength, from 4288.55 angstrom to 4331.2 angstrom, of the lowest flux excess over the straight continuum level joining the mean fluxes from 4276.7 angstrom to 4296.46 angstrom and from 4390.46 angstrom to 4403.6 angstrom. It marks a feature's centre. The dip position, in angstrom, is 4309.83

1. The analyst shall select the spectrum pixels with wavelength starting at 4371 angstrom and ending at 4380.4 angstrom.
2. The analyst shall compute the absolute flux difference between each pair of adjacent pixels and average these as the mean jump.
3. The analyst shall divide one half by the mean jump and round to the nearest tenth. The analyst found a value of 1.1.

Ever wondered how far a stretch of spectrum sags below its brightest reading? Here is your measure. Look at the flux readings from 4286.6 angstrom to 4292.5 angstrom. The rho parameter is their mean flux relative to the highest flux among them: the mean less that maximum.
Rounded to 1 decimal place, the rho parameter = -2.8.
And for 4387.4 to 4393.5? -1.7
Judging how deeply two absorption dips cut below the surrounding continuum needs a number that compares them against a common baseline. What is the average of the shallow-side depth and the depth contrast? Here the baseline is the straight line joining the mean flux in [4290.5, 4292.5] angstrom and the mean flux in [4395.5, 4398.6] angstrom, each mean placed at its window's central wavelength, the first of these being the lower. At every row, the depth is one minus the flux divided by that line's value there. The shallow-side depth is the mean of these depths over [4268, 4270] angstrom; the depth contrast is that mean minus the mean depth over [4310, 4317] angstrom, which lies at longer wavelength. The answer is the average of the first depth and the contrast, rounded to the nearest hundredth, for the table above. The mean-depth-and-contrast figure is -0.19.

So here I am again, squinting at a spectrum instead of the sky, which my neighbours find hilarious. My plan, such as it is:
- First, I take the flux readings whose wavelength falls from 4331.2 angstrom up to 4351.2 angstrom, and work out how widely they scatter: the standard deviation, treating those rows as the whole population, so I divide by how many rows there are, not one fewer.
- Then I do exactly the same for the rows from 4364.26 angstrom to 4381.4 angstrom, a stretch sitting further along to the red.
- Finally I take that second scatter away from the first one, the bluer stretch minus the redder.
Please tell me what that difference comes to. 1.8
